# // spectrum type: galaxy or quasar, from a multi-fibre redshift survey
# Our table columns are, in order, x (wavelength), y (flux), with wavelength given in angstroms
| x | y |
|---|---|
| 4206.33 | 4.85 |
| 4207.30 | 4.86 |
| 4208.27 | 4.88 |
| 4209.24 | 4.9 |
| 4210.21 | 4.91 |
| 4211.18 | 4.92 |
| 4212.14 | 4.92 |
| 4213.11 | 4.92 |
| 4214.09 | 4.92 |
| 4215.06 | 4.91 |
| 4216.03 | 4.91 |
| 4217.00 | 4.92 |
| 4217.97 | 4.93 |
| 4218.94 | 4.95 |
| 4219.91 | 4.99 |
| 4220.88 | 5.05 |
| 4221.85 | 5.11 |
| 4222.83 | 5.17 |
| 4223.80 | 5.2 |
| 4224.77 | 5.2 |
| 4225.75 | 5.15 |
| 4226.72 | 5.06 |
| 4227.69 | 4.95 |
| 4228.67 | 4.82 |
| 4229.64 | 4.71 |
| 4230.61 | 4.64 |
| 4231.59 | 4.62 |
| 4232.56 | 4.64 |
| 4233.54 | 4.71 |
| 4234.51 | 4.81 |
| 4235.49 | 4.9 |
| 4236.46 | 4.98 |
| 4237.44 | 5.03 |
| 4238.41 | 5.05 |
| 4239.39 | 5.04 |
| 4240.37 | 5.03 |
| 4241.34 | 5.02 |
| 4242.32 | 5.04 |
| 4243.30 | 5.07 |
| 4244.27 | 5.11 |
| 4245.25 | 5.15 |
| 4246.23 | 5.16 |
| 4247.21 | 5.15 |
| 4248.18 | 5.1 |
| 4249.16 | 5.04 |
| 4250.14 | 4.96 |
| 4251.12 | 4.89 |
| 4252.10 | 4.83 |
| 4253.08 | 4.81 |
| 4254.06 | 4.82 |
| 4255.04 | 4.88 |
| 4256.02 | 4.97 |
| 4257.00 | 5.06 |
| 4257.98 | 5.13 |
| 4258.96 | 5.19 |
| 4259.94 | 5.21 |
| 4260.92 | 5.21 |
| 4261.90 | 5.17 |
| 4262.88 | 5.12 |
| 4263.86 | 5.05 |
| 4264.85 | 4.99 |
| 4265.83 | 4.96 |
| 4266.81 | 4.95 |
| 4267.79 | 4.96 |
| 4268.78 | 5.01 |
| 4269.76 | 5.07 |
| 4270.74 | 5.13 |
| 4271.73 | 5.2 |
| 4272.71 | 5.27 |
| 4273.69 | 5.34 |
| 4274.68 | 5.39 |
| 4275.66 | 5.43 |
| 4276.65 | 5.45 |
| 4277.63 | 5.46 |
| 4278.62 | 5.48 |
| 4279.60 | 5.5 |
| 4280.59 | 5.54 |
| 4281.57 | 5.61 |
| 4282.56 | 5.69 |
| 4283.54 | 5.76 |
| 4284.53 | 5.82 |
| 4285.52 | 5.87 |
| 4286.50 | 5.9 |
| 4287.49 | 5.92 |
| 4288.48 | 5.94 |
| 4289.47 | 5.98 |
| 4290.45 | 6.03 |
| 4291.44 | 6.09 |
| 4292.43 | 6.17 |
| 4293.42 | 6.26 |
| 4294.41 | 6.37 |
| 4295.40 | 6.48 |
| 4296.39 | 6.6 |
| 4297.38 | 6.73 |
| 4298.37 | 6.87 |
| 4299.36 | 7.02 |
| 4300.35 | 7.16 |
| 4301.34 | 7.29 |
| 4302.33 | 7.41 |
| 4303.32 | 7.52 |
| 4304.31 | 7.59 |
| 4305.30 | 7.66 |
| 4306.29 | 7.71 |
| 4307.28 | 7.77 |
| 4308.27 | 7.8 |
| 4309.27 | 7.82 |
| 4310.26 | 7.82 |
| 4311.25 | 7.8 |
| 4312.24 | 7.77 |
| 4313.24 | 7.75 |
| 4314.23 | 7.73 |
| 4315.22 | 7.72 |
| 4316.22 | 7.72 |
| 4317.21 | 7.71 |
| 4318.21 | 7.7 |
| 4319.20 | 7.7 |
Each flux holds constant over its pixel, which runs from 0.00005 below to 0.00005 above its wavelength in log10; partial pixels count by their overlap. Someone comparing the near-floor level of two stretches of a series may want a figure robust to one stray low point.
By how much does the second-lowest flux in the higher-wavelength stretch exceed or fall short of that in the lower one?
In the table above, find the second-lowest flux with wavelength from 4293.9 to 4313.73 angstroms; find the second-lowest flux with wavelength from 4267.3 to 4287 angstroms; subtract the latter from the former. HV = 1.5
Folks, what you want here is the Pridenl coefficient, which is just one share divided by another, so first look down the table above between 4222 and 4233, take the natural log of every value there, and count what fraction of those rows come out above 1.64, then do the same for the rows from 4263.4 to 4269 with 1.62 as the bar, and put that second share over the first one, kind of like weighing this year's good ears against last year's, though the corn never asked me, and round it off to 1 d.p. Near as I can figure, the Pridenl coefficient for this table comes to 0.0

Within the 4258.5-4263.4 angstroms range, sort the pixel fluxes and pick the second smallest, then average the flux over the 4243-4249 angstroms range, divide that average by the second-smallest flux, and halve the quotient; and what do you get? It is 0.50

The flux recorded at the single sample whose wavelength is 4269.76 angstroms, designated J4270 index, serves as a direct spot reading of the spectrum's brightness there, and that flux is 5.07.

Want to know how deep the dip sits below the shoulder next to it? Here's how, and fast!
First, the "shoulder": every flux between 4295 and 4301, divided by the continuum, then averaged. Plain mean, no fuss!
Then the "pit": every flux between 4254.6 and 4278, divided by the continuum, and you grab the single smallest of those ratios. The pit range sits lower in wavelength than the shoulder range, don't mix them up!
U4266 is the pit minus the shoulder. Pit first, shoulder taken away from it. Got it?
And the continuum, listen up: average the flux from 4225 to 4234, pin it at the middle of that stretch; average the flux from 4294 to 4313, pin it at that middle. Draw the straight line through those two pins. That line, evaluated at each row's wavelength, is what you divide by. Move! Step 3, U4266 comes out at -0.14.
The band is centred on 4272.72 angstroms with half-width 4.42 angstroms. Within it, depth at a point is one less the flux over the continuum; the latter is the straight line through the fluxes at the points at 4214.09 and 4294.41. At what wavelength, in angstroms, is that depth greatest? 4268.78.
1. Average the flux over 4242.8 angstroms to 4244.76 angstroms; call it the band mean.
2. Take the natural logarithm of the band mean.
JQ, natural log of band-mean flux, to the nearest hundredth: 1.63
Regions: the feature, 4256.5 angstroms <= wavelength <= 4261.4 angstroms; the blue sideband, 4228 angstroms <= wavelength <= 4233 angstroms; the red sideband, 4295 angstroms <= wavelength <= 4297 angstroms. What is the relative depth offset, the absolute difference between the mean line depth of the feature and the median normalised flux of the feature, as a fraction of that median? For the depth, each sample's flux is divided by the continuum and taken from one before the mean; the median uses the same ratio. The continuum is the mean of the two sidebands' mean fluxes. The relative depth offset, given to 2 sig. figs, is 0.91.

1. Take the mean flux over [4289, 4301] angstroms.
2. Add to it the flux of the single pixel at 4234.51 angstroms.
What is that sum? 11.3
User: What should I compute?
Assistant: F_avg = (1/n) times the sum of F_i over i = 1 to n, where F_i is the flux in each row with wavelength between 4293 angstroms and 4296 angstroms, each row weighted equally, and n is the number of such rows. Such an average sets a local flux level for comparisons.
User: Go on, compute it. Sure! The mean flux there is 6.4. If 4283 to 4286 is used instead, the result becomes 5.8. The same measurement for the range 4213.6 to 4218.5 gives 4.9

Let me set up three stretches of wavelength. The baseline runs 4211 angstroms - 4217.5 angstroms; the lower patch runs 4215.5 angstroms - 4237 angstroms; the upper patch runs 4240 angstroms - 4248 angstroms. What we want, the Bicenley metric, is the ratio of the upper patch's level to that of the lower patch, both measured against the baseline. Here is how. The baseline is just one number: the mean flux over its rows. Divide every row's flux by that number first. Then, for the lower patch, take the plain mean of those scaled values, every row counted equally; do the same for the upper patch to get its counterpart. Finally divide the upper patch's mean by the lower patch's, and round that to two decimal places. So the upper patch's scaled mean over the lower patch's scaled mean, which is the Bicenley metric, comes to 1.03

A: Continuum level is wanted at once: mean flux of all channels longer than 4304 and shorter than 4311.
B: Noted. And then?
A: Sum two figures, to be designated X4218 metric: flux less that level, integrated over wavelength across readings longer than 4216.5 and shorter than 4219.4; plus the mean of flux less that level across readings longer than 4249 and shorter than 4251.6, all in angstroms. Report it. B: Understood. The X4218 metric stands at -11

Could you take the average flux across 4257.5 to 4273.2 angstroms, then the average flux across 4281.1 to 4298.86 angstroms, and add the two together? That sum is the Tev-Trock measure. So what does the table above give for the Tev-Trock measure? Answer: 11.2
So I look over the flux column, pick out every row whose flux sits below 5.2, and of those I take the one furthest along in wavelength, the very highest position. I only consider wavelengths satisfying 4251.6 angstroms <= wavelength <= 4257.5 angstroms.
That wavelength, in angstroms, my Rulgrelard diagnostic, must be 4257.00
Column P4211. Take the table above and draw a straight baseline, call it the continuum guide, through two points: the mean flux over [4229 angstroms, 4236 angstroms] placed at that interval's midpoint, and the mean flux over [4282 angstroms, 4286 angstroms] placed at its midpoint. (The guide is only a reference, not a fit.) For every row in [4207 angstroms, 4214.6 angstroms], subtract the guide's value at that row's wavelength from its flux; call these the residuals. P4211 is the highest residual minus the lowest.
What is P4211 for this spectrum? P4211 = 0.08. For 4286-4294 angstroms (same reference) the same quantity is 0.22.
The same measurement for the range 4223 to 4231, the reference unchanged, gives 0.70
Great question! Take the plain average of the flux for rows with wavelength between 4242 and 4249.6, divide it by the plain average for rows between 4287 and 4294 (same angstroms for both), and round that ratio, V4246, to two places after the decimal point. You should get 0.84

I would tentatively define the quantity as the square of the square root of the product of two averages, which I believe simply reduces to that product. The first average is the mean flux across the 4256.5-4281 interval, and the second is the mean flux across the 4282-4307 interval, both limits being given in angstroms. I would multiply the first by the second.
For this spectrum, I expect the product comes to 34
